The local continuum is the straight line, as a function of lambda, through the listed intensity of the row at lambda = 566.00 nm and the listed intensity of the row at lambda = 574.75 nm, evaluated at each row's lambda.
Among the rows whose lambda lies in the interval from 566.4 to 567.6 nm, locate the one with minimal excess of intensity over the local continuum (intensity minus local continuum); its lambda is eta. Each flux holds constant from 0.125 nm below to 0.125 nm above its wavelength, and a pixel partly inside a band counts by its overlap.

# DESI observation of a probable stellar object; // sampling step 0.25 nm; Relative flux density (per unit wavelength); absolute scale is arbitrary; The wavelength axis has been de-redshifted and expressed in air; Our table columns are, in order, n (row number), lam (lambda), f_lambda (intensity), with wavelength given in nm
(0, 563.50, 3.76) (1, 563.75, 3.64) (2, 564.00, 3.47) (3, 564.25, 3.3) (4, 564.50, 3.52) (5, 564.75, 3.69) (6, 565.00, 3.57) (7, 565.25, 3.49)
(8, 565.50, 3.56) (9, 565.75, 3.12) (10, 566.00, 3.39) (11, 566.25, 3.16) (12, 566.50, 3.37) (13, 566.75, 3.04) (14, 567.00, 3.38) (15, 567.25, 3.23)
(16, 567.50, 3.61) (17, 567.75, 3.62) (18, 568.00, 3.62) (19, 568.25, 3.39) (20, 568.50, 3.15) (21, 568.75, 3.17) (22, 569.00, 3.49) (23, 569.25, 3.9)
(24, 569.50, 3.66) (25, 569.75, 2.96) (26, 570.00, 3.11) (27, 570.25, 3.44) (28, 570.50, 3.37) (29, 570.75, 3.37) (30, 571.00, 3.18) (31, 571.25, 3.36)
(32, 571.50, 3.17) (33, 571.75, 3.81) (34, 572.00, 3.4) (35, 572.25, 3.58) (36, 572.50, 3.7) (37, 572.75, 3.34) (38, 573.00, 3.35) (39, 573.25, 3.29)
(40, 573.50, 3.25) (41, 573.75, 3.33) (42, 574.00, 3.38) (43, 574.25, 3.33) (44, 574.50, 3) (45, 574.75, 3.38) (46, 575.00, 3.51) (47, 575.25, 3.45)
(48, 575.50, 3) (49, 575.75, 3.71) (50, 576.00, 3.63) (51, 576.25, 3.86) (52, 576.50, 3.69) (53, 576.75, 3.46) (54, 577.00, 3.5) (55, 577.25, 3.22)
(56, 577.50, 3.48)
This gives 566.75 nm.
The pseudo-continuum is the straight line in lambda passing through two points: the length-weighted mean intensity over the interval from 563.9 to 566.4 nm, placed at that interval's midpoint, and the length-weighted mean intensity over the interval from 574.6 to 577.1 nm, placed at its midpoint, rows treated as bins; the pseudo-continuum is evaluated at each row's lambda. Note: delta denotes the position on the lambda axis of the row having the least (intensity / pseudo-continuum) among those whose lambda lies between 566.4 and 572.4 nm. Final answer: 569.75 nm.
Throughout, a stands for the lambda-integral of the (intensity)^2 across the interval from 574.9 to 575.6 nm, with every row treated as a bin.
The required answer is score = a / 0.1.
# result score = 78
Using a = 7.8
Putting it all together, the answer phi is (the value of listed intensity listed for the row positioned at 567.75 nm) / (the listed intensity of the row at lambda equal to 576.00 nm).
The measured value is 1.00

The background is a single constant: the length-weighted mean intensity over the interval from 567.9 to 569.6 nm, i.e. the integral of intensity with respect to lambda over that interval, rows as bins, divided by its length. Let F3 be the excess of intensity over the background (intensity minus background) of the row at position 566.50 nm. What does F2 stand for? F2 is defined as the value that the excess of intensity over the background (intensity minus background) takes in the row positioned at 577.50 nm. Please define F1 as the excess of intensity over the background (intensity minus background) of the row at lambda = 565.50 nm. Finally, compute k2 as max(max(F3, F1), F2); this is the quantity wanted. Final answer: 0.08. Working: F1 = 0.1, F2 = 0.00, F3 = -0.11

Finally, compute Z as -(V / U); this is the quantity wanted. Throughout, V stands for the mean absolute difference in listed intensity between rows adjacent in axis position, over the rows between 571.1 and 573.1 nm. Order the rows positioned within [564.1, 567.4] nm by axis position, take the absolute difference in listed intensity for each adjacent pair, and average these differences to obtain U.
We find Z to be -1.24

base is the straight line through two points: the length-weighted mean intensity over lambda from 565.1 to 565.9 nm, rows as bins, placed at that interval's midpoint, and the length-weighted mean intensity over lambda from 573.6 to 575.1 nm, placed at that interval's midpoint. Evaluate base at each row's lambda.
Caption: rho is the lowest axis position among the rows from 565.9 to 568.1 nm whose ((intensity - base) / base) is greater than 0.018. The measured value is 567.50 nm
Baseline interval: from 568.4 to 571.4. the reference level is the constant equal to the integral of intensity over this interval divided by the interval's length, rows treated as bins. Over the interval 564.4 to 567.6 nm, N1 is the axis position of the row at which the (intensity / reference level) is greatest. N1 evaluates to 564.75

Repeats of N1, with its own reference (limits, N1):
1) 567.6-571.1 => 569.25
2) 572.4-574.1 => 572.50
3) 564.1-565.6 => 564.75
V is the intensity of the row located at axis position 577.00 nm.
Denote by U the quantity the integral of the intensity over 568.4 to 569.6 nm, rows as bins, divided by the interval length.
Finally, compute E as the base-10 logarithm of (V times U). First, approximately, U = 3.48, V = 3.5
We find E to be 1.09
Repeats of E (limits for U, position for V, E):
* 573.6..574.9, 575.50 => 0.99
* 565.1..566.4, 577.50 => 1.07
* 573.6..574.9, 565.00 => 1.07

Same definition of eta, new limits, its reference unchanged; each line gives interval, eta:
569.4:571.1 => 569.75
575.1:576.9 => 575.50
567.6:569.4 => 568.50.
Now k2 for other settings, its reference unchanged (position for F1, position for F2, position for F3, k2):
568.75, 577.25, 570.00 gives -0.26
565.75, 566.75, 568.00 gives 0.14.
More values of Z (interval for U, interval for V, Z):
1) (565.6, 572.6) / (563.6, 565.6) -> -0.59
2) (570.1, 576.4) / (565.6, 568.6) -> -1.04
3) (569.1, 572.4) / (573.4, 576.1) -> -0.85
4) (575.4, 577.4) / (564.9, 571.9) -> -0.96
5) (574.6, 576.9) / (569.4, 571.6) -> -0.88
